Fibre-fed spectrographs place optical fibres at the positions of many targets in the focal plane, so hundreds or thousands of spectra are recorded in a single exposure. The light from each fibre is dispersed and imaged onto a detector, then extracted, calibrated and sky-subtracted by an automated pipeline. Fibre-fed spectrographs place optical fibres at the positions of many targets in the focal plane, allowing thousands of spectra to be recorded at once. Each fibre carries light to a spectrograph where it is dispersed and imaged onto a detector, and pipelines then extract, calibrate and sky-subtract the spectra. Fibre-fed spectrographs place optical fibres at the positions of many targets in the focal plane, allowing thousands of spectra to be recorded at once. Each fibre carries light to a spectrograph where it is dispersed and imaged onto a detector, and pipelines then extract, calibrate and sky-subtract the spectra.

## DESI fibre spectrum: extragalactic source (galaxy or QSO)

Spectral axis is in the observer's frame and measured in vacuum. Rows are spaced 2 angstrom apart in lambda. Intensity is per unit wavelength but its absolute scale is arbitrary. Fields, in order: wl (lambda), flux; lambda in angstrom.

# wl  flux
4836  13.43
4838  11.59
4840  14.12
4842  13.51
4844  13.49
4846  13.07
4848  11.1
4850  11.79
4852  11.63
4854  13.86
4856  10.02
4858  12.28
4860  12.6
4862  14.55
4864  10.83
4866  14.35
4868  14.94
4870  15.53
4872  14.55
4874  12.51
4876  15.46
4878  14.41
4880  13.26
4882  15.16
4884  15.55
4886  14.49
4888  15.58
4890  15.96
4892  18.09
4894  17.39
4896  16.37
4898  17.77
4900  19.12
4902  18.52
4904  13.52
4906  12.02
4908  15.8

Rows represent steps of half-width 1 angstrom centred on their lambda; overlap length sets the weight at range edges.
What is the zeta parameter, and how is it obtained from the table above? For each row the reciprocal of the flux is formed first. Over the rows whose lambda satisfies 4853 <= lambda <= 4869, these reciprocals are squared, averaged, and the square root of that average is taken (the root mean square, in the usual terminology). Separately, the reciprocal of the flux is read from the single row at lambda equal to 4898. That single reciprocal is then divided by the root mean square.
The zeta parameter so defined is 0.71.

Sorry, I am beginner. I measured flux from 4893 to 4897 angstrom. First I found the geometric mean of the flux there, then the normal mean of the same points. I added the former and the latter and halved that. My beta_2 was 17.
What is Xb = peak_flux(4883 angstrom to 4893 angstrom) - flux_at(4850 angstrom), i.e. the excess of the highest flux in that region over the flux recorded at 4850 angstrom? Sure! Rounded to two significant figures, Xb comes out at 6.3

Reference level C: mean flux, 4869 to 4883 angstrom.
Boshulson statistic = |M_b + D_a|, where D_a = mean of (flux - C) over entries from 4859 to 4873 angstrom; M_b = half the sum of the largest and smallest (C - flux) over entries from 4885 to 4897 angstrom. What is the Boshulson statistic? 2.4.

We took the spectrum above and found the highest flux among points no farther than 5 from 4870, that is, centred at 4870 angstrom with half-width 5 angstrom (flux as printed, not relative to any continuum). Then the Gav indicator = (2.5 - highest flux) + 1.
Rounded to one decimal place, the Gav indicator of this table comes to -12.0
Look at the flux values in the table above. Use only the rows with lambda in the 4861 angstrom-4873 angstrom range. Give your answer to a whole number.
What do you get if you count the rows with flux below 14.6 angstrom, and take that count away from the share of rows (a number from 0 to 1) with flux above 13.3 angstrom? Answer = -3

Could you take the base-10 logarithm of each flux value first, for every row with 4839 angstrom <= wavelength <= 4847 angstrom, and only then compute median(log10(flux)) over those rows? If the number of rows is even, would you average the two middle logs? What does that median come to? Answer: 1.13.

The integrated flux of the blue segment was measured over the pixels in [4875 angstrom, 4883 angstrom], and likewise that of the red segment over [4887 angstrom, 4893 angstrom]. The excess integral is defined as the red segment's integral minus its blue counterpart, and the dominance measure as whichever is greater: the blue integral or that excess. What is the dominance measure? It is 117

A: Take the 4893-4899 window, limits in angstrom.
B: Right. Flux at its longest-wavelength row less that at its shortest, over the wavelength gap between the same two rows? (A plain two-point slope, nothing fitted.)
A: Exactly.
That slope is 0.1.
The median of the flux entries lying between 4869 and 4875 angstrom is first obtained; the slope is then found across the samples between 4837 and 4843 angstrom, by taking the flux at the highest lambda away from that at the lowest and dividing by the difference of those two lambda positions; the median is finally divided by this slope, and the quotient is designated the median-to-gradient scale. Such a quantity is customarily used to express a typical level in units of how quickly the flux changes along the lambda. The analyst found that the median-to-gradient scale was 30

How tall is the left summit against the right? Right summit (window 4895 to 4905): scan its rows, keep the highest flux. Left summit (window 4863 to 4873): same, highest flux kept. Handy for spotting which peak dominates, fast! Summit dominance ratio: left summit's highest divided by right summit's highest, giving 0.81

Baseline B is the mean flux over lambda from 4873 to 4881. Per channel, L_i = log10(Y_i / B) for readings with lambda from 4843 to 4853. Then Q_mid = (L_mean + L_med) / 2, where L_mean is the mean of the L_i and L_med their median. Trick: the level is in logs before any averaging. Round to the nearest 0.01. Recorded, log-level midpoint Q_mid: -0.06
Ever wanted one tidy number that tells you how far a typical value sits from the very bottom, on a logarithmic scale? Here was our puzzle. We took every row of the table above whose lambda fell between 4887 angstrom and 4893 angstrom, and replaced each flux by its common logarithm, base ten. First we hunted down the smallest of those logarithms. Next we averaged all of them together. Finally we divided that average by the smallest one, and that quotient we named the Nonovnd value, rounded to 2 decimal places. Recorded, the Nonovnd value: 1.02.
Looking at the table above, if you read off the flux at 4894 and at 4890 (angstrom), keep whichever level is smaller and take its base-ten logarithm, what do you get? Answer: 1.20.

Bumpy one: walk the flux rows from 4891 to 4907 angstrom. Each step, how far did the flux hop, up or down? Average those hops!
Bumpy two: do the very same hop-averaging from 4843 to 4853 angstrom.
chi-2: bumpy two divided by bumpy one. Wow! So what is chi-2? 0.5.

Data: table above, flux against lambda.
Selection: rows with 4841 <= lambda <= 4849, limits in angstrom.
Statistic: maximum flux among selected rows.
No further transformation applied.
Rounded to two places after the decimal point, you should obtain 13.51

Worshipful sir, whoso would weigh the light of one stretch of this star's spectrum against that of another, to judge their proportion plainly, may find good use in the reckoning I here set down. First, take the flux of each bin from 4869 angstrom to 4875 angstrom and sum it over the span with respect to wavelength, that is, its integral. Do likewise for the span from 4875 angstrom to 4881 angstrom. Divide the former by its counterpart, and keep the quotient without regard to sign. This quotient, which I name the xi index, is 0.99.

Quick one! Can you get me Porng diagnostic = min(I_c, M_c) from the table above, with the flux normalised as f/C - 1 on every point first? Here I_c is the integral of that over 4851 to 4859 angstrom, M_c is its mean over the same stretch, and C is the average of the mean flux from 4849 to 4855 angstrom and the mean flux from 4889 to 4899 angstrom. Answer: -1.5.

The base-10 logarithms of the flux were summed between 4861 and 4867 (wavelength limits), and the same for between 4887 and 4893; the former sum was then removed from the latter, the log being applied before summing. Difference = 0.3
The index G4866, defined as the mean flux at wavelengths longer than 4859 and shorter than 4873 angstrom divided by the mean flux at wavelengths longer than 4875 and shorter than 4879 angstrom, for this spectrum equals 0.931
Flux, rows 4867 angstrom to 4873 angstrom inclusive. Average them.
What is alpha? 15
